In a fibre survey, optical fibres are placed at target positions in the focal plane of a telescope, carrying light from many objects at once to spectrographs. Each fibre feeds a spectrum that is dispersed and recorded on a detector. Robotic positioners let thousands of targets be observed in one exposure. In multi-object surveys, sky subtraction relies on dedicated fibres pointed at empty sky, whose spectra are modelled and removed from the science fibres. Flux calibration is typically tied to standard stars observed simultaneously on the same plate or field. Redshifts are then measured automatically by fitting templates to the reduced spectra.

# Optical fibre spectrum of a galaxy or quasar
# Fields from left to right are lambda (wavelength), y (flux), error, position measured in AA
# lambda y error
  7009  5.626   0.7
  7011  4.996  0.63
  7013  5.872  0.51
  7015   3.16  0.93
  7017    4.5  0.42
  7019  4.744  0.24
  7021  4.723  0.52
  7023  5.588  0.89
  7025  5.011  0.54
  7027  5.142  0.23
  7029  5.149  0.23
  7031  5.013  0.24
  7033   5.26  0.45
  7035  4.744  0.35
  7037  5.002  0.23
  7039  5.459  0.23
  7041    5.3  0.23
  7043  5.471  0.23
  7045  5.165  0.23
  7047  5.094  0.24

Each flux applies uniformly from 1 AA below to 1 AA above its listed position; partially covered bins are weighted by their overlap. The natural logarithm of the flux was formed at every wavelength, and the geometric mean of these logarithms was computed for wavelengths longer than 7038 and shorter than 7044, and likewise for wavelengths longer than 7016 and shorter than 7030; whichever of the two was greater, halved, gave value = 0.844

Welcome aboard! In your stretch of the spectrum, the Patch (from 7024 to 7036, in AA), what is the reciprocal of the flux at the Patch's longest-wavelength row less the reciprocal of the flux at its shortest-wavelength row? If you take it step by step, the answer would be 0.011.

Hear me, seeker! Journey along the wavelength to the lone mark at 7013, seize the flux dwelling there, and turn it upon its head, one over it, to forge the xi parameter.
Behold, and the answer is 0.170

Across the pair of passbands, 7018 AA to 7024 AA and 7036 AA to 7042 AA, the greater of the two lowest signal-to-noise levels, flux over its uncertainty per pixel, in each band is 21.7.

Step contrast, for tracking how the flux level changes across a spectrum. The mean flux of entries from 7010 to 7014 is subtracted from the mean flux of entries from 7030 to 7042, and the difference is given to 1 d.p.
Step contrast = -0.3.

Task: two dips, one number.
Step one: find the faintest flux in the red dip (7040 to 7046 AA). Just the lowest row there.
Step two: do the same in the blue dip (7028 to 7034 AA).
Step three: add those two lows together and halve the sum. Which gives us 5.09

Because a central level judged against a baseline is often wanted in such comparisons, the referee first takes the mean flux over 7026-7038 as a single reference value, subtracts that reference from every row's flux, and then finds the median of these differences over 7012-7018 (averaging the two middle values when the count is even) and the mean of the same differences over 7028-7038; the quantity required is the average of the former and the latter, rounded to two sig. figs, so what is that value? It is -0.28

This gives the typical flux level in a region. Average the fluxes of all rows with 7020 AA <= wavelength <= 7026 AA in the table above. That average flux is 5.11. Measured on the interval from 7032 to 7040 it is 5.12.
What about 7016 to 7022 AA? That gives 4.66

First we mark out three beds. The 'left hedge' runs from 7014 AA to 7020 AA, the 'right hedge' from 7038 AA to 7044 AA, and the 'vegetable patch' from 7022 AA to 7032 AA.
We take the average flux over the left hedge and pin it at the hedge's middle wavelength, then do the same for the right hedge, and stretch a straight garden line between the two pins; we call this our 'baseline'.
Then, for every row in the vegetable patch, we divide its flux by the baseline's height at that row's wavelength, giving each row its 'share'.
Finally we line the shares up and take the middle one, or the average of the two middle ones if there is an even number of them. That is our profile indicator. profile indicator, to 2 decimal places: 1.10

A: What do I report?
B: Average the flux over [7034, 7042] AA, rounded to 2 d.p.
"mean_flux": 5.13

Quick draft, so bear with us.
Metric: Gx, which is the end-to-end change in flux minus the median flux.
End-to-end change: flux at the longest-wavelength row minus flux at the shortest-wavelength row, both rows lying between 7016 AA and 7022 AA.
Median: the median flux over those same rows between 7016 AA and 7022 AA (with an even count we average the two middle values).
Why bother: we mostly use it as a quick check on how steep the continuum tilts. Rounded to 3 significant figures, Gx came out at -4.50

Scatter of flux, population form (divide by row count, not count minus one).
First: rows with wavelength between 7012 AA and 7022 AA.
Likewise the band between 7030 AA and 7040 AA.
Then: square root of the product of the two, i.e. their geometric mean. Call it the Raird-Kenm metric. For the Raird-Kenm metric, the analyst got 0.46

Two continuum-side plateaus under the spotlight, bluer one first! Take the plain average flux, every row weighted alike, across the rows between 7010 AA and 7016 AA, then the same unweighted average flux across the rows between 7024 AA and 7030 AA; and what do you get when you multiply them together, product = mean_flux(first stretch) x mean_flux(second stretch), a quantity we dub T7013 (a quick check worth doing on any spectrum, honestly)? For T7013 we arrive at 23.9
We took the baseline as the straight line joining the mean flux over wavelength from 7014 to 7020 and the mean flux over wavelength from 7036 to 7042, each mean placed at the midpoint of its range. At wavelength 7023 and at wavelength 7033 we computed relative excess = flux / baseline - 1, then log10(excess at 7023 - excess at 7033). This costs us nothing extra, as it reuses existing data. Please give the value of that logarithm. -0.71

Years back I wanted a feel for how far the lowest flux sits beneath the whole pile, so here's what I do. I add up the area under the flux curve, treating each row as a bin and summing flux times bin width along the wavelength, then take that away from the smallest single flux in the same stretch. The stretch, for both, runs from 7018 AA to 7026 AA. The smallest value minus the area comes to -35.4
